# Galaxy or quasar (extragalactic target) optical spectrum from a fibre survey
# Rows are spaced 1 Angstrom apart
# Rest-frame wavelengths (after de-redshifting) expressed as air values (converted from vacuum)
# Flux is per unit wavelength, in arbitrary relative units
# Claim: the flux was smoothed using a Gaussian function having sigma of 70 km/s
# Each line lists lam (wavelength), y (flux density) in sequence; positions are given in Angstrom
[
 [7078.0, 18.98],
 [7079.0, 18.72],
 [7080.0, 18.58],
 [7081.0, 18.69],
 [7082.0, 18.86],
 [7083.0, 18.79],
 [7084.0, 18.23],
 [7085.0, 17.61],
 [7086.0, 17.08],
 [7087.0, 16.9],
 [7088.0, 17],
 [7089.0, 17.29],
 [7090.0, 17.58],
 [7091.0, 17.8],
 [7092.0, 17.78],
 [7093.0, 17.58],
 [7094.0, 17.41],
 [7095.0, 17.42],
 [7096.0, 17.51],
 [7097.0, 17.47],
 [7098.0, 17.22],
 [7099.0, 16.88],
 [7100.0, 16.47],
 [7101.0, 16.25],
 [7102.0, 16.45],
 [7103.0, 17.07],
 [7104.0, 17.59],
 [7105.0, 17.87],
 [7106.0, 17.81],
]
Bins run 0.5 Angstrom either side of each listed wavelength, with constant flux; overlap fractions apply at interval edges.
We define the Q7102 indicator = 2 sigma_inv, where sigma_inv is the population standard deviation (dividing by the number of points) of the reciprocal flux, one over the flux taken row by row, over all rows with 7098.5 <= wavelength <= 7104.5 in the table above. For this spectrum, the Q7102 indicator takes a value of 0.0032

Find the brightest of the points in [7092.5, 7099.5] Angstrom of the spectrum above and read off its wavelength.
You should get 7093.0 Angstrom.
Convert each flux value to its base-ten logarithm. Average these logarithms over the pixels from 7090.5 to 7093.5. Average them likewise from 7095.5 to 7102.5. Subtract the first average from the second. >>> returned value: -0.021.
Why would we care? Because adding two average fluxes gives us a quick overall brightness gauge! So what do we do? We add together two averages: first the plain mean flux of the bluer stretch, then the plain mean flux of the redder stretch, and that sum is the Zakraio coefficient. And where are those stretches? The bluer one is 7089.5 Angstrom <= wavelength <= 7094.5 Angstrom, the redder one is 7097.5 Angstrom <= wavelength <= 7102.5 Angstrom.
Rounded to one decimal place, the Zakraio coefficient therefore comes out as 34.3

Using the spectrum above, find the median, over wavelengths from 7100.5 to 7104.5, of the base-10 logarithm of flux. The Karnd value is 1.22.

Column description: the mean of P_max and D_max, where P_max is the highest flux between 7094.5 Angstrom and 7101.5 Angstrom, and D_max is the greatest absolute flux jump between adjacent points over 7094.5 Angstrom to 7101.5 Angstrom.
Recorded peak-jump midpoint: 8.96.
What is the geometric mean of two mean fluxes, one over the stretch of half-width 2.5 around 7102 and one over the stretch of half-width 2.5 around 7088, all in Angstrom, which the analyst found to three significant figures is 17.0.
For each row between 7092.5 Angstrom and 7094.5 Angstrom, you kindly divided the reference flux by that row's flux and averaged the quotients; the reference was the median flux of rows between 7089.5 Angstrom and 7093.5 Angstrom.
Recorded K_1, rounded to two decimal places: 1.01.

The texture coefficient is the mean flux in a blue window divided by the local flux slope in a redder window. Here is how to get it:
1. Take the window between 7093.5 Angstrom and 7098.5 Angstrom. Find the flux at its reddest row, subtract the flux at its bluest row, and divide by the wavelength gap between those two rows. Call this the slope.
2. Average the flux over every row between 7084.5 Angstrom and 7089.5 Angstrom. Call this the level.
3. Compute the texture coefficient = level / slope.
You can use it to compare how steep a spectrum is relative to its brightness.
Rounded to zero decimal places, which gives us -362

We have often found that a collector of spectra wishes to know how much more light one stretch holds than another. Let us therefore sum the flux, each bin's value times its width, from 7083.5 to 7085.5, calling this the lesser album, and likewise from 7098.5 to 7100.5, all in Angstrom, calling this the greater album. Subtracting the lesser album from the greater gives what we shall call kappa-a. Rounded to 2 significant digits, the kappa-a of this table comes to -2.5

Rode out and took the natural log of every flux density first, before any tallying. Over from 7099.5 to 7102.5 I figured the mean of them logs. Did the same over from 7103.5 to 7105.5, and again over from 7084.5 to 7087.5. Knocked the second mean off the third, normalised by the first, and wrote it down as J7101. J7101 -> -0.011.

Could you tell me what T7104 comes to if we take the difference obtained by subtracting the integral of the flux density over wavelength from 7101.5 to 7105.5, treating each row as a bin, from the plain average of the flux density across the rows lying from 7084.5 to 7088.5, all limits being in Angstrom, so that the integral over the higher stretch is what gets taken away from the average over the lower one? -51.8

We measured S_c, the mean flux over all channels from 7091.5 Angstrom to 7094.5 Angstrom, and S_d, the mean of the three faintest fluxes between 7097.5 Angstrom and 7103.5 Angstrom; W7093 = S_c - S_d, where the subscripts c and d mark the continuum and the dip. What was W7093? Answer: 1.2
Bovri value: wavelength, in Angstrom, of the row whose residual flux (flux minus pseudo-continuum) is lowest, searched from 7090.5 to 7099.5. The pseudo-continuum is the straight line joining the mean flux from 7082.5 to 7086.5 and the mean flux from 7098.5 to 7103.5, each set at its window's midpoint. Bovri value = 7099.0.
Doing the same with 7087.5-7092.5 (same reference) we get 7088.0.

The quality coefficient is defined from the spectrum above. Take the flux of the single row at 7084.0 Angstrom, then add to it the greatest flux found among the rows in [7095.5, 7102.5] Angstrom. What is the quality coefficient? 35.7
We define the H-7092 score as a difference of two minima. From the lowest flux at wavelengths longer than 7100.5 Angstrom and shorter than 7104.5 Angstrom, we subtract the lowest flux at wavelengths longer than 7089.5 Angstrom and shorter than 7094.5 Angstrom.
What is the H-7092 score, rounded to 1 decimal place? -1.2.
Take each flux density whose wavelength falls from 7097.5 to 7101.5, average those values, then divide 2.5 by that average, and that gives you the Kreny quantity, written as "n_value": 0.150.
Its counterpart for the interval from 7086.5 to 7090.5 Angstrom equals 0.145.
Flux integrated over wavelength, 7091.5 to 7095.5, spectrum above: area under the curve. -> 70.2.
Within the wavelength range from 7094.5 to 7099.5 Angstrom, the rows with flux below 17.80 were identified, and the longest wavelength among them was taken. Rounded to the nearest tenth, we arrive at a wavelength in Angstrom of 7099.0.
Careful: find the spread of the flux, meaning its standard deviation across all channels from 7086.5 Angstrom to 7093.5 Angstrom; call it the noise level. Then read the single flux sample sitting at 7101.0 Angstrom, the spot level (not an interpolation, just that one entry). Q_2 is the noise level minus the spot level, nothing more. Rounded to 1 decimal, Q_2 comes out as -15.9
